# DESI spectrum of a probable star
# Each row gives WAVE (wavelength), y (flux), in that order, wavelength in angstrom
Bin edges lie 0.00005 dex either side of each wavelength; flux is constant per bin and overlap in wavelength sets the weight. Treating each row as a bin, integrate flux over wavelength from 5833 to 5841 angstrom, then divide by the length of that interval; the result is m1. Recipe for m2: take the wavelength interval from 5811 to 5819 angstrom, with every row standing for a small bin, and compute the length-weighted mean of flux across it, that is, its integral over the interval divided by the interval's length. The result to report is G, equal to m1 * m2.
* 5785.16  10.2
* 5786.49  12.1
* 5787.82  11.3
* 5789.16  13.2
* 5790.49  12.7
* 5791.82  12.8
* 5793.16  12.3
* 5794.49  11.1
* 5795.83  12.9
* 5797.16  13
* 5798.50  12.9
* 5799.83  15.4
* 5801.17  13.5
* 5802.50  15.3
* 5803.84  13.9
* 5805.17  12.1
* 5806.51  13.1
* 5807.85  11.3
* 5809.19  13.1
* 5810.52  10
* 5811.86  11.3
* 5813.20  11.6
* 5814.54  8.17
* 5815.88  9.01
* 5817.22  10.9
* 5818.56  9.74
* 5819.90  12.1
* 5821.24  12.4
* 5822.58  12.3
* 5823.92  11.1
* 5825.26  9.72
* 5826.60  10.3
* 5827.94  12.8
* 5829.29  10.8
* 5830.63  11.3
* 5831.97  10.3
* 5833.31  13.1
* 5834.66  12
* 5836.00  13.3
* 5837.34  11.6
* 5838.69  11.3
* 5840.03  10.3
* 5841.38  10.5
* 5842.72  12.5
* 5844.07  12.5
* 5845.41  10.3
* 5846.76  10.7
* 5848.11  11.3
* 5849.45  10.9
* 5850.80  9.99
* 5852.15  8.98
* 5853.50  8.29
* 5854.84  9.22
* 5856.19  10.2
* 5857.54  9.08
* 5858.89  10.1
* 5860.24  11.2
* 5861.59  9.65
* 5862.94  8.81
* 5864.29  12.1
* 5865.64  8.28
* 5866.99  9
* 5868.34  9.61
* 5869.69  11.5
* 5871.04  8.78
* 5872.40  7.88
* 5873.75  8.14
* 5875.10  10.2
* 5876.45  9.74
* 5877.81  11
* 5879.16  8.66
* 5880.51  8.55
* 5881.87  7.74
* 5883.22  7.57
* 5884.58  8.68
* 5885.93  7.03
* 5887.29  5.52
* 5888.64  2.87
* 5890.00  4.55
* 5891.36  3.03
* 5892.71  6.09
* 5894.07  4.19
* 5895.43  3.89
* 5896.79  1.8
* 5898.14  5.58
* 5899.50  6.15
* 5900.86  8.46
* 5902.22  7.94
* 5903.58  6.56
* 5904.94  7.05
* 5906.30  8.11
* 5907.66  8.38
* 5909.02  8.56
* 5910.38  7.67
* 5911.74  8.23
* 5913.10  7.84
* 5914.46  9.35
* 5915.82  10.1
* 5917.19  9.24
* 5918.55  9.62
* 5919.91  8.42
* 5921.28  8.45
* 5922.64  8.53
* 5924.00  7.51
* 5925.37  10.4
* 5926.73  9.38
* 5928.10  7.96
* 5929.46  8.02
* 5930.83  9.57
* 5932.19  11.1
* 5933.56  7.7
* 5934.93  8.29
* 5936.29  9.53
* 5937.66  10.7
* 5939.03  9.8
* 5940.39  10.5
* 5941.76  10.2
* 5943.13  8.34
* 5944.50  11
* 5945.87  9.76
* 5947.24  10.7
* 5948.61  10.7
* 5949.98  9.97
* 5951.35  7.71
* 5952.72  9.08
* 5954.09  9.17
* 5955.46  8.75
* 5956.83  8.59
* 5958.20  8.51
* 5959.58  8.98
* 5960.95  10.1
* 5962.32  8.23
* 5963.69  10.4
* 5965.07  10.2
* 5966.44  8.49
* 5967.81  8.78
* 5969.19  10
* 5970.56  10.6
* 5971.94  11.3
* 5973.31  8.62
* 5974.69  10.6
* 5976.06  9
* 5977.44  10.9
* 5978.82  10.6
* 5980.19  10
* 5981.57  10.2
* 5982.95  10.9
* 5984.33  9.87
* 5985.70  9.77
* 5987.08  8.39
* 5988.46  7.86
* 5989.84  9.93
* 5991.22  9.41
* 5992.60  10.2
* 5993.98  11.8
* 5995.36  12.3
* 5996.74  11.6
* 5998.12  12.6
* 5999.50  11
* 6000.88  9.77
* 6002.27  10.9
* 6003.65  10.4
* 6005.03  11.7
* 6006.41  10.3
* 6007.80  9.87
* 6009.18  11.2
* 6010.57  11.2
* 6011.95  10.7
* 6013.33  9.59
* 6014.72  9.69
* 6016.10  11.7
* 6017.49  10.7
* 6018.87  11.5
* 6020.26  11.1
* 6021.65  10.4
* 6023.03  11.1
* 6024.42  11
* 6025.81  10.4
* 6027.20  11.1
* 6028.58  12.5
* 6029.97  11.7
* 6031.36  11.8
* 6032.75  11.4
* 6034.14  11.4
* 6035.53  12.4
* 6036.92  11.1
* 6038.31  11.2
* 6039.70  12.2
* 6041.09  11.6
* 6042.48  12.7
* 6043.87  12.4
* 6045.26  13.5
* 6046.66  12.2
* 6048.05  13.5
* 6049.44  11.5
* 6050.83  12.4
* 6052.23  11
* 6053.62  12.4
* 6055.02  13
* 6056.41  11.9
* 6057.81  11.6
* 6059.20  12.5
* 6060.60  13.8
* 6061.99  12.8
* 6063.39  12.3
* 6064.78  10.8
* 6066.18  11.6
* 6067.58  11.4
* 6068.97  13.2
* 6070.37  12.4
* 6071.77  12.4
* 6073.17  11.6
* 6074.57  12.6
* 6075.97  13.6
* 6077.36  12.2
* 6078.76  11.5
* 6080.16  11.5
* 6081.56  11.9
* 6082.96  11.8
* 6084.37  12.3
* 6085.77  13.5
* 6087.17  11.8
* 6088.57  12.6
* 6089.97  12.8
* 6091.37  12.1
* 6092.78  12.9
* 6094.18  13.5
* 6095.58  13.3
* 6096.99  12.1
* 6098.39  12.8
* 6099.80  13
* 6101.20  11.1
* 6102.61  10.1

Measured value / 120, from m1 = 11.8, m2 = 10.1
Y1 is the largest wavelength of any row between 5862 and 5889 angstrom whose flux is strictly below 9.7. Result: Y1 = 5888.64 angstrom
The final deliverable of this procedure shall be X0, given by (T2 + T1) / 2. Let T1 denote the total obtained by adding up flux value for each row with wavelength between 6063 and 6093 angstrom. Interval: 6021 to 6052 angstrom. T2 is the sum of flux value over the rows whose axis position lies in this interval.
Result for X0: 264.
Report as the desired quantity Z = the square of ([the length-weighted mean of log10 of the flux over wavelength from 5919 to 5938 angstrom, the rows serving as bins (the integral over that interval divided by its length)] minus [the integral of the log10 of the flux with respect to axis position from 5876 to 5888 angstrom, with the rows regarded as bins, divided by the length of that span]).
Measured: 0.00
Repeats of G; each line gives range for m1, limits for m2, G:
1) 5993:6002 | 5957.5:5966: 107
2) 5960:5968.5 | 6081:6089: 115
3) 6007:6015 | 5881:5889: 70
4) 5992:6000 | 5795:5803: 160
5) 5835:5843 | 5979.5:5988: 113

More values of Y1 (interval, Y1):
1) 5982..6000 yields 5991.22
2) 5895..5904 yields 5903.58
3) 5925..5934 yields 5933.56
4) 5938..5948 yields 5943.13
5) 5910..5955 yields 5954.09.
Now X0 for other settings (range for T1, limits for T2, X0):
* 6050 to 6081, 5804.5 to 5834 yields 258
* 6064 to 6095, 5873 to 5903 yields 209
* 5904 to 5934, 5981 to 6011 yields 211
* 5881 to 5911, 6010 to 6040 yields 192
